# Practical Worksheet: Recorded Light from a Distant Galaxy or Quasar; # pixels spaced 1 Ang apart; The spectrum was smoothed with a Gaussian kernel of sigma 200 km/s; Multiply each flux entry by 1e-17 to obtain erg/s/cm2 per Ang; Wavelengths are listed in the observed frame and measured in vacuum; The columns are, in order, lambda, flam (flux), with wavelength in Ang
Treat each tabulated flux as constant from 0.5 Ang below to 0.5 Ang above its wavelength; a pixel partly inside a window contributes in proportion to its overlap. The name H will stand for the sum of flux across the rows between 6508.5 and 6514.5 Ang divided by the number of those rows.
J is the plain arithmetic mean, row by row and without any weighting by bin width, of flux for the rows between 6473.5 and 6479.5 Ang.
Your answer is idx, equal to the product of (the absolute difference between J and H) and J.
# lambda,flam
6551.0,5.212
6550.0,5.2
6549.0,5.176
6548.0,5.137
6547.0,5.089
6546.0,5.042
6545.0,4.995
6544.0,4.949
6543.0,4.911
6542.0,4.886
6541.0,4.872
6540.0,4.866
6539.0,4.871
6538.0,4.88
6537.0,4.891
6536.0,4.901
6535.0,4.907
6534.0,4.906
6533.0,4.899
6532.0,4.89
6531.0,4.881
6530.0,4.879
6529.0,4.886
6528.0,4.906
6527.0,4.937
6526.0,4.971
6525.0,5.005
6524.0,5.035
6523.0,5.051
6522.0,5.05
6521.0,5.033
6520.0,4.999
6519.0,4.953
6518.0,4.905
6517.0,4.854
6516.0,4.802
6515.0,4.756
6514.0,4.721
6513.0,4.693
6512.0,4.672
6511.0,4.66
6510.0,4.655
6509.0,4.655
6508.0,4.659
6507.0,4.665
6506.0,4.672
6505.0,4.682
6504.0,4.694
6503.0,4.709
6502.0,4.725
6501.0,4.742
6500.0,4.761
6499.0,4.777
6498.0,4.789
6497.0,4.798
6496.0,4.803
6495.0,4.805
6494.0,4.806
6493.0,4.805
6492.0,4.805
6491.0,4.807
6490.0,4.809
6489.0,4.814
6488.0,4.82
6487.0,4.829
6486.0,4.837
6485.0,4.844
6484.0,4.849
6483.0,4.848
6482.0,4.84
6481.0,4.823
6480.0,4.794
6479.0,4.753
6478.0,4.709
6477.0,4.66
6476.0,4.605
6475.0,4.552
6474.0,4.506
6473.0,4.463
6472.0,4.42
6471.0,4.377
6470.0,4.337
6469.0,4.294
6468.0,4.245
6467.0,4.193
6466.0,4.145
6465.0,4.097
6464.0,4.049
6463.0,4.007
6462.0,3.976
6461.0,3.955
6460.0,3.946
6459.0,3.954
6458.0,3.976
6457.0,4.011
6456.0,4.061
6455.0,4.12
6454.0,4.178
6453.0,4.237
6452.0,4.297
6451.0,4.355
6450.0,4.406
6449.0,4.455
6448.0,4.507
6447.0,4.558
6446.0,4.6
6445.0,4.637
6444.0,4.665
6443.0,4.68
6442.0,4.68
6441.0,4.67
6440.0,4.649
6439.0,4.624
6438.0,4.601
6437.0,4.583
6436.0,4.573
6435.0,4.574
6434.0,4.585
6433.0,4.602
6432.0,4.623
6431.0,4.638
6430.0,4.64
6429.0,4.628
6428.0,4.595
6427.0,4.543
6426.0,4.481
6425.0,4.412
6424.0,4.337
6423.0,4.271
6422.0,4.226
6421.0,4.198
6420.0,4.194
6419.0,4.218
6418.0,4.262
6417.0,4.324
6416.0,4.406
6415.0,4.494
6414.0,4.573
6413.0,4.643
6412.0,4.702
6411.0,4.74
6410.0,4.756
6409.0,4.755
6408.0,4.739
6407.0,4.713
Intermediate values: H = 4.68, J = 4.63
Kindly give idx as 0.2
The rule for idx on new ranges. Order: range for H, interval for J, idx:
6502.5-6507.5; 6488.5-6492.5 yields 0.6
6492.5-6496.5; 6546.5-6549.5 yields 1.7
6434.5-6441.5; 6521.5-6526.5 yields 2.1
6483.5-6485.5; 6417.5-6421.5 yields 2.7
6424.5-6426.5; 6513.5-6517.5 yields 1.6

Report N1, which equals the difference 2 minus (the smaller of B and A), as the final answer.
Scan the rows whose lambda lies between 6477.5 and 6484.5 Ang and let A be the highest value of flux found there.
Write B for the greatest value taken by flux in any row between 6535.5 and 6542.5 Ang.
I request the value -2.85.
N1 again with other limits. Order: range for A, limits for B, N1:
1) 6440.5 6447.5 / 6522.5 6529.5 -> -2.68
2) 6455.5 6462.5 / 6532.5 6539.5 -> -2.06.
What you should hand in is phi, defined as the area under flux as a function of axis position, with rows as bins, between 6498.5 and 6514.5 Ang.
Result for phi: 75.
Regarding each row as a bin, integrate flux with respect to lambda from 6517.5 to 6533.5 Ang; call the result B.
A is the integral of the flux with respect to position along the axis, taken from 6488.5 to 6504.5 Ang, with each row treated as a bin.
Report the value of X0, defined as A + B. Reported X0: 156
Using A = 76.4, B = 79.3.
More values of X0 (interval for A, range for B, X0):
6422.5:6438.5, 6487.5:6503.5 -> 149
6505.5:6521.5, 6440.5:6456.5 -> 147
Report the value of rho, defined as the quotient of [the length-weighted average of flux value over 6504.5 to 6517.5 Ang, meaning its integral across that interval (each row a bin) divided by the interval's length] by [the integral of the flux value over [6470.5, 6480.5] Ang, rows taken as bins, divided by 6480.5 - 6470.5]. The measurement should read 1.03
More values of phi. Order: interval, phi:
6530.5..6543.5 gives 64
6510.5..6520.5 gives 48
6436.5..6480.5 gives 193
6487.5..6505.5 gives 86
